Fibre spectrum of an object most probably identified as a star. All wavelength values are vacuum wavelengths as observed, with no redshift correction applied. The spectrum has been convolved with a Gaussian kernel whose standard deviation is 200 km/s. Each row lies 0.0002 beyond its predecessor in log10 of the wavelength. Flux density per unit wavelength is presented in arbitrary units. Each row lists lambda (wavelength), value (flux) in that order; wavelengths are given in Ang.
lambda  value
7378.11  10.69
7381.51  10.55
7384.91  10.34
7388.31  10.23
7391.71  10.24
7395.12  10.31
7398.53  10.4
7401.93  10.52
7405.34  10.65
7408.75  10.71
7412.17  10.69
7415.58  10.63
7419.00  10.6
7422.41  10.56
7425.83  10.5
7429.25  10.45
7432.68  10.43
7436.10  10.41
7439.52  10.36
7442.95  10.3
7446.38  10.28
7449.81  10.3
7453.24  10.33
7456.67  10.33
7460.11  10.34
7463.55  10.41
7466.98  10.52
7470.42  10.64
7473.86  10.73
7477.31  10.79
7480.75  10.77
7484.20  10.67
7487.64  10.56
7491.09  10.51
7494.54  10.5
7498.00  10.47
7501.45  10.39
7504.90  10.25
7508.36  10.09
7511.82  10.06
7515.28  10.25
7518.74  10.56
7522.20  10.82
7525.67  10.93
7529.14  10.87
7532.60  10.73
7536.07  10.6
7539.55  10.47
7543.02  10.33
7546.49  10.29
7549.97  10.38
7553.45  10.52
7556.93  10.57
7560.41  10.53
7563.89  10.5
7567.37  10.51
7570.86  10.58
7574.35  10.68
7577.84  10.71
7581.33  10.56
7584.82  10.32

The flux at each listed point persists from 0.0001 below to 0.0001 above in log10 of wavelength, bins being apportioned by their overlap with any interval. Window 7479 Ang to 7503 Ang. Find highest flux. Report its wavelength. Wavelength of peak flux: 7480.75 Ang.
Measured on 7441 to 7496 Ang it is 7477.31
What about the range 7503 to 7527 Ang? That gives 7525.67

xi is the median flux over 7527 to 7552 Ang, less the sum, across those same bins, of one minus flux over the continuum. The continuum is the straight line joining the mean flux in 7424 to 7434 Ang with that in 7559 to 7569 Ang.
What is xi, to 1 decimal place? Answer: 10.5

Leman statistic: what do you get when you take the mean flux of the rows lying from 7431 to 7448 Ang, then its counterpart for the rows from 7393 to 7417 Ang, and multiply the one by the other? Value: 109.3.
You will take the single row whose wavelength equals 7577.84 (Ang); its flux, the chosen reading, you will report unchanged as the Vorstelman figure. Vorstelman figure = 10.71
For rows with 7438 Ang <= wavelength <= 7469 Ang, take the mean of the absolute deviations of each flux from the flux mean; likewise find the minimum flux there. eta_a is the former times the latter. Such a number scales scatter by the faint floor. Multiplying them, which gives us 0.5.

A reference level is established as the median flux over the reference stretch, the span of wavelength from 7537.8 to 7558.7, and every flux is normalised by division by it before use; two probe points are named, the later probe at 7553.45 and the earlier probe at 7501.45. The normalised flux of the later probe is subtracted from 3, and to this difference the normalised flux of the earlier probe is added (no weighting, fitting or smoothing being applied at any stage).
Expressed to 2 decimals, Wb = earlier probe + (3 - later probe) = 2.99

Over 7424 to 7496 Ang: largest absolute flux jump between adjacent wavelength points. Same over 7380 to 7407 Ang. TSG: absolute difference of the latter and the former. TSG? 0.09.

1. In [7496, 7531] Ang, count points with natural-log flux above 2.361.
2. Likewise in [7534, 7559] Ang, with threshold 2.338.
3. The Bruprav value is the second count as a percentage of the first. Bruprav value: 167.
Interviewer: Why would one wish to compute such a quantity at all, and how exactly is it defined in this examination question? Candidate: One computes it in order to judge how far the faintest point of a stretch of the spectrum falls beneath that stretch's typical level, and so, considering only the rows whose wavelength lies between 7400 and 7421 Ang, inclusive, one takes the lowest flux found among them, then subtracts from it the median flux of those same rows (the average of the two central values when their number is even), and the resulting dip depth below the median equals -0.12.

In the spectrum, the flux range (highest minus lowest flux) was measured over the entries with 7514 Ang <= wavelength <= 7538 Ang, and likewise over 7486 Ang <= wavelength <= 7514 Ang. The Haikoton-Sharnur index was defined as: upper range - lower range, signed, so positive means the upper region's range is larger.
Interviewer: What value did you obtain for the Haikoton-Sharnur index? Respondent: 0.2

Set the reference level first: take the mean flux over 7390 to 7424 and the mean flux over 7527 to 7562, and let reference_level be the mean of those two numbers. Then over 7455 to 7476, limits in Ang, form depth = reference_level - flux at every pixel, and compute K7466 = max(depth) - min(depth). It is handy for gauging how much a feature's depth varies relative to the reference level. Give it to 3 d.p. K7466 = 0.400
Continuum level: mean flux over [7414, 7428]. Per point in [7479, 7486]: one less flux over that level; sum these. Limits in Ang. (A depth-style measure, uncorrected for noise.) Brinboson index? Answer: -0.028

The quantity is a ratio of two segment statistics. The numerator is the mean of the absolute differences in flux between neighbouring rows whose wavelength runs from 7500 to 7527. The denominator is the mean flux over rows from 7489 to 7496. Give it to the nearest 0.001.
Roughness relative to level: 0.016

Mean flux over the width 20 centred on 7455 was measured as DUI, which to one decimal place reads 10.3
